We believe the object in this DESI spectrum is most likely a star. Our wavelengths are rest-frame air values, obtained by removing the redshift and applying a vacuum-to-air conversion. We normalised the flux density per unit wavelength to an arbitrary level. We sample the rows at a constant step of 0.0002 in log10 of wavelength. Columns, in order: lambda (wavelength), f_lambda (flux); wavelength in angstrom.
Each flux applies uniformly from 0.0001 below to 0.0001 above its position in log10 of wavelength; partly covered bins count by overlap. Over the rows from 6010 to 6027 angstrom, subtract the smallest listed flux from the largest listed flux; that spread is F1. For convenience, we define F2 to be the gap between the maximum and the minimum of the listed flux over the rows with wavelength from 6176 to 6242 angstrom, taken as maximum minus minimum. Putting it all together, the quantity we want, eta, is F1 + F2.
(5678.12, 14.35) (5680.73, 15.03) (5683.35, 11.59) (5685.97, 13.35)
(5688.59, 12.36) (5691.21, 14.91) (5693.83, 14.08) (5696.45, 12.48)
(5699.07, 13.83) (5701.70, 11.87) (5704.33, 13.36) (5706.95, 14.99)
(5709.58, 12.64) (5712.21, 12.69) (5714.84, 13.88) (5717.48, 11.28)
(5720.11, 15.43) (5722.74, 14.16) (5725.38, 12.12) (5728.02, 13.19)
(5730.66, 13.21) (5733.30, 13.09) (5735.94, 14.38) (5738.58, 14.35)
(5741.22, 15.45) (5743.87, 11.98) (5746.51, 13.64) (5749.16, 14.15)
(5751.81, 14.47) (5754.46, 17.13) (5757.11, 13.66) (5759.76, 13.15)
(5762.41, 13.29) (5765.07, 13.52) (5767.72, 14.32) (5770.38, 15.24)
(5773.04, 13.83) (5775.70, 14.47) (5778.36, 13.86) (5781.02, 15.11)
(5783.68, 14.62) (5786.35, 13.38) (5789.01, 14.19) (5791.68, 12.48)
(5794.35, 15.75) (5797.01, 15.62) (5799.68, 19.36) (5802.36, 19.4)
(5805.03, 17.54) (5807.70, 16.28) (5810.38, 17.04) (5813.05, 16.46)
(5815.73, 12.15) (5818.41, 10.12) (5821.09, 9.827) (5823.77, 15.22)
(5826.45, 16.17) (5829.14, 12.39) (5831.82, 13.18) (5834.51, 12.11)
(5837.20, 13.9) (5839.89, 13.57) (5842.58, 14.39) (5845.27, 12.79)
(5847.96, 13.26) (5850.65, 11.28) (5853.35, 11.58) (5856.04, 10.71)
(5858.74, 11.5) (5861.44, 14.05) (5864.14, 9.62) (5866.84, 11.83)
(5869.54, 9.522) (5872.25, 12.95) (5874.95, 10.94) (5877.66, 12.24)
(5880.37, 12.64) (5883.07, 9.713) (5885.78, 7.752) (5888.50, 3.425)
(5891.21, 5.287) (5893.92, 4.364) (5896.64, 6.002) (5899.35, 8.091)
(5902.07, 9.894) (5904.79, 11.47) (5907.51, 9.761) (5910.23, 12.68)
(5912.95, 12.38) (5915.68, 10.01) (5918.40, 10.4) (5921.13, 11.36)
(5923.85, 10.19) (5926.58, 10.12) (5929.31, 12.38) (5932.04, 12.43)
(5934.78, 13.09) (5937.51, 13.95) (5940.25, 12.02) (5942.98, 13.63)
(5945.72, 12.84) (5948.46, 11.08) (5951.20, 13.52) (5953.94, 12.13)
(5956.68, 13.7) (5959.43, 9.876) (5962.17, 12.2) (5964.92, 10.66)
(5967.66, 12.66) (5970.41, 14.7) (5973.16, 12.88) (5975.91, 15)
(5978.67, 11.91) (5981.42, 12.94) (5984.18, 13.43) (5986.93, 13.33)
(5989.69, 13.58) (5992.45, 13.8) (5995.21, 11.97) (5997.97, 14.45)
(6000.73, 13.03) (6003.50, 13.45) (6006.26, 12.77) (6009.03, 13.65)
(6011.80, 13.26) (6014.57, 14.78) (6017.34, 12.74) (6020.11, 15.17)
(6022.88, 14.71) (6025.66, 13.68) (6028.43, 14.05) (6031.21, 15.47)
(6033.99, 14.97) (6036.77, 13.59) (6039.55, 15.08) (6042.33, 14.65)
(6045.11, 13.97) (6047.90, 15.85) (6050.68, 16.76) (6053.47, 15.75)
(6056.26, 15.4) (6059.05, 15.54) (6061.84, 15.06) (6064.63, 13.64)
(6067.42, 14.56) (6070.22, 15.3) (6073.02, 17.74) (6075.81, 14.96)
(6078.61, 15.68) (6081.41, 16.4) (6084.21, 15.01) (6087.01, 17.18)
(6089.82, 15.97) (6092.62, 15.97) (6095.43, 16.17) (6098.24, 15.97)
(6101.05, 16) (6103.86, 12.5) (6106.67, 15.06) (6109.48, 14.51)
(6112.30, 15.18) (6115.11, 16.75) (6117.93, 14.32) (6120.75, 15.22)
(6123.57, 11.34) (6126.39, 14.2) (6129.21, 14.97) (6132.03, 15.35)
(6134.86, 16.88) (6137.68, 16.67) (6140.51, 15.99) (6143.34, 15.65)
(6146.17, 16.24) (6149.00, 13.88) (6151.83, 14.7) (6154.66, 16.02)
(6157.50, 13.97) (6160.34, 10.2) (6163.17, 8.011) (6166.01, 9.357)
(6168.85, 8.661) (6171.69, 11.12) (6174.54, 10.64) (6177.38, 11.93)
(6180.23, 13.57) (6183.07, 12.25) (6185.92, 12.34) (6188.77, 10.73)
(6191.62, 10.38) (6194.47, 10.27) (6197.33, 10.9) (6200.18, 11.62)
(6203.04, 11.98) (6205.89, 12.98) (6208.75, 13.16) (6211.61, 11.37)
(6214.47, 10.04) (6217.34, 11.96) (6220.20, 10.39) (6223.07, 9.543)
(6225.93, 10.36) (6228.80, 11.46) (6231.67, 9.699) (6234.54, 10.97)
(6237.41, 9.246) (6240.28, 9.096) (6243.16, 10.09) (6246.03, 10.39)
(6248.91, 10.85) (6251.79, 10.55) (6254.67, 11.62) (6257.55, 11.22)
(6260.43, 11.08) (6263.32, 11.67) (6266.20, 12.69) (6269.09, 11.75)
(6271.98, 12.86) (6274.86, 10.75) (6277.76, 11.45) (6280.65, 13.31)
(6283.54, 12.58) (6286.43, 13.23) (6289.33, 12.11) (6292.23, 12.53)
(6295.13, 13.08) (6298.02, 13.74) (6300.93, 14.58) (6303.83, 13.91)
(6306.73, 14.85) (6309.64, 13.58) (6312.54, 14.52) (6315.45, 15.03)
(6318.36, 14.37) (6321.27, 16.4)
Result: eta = 6.9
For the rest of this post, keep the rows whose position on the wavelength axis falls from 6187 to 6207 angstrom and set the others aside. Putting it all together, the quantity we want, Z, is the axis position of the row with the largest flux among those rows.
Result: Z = 6205.89 angstrom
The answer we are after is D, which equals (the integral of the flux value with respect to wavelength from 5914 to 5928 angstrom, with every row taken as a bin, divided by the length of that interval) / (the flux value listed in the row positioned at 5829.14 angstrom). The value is 0.8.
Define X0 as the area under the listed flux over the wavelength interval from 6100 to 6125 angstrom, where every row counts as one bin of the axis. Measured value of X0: 363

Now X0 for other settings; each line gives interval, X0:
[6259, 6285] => 312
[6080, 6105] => 393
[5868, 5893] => 233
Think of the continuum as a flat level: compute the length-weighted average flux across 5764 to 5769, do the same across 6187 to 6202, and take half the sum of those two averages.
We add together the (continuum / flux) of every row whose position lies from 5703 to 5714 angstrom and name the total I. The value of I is 3.7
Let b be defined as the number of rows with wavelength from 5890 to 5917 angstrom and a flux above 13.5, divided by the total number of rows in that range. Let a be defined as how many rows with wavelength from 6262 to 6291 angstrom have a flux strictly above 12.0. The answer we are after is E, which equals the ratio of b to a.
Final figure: 0.00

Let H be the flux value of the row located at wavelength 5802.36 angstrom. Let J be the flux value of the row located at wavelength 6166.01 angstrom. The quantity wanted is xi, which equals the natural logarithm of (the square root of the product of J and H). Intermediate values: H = 19.4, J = 9.357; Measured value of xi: 2.60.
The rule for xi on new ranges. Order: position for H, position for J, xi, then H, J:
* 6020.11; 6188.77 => 2.55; 15.17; 10.73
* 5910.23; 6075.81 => 2.62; 12.68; 14.96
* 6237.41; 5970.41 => 2.46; 9.246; 14.7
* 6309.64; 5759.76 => 2.59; 13.58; 13.15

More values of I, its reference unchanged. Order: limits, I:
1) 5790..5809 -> 5.3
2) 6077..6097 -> 5.4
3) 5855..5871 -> 6.8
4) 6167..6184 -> 6.7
